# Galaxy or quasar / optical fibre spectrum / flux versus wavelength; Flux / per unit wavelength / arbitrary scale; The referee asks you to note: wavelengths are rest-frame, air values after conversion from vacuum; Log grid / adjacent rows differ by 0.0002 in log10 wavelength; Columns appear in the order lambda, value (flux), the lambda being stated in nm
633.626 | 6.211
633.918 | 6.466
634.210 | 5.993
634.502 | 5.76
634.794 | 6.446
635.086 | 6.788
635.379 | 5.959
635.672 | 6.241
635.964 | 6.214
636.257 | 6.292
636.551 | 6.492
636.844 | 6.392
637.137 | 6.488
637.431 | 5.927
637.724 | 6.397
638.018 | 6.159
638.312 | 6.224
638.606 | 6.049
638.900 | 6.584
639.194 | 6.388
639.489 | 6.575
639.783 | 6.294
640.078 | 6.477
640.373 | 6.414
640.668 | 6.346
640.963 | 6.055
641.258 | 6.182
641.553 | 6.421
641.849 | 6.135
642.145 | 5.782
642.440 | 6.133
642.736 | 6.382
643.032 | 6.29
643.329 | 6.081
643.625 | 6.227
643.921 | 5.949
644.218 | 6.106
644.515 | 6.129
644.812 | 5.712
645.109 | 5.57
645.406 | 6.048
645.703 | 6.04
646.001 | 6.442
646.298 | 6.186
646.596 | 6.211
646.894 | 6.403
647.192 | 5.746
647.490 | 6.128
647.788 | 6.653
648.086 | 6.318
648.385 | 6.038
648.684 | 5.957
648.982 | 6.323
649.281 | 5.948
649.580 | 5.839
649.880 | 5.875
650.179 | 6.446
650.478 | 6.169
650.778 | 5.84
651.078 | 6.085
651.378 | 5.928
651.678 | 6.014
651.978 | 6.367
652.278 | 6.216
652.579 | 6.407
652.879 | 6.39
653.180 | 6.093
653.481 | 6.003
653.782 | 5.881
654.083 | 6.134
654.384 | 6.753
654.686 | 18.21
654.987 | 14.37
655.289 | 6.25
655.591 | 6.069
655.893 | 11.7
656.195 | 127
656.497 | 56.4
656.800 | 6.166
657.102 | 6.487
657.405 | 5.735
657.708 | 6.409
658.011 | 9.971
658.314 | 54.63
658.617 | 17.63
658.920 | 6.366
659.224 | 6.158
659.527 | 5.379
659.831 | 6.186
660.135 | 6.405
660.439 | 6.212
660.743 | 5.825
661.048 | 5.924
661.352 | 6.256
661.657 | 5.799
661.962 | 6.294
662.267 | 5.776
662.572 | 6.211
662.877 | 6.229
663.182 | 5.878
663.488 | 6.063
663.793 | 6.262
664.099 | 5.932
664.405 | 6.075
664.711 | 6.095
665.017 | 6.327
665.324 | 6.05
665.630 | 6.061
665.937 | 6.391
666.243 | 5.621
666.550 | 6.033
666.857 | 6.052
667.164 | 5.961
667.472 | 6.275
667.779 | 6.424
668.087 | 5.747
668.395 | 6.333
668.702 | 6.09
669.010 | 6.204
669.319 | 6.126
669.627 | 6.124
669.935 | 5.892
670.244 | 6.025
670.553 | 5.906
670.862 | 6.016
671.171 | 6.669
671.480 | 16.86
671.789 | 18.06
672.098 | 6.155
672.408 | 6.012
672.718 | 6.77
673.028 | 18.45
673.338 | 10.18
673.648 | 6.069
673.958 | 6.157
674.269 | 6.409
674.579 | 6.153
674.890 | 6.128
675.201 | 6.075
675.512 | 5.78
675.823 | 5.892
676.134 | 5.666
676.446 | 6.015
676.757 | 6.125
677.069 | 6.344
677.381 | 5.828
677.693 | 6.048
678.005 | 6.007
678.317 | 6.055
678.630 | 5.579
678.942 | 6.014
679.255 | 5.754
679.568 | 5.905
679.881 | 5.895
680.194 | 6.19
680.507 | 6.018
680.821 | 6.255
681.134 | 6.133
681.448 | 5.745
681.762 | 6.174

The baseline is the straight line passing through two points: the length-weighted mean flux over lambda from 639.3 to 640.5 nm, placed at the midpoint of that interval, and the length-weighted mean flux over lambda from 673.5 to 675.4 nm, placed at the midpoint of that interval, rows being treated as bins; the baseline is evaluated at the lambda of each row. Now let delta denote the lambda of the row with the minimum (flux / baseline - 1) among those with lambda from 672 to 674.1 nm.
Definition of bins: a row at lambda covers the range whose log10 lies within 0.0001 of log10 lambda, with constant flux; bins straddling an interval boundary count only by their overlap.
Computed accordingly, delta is 672.408 nm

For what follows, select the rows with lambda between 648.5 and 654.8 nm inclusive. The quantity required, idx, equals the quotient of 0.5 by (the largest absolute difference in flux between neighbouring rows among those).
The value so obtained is 0.04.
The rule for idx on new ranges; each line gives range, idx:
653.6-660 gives 0.00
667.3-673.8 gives 0.04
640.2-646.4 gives 1.05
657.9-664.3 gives 0.01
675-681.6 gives 0.97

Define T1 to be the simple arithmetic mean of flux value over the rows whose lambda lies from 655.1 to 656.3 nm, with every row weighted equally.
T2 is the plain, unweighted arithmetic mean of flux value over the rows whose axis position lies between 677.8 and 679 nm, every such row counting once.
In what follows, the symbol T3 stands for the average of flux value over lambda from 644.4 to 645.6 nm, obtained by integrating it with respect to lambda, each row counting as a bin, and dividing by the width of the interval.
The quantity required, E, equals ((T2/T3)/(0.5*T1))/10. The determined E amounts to 0.005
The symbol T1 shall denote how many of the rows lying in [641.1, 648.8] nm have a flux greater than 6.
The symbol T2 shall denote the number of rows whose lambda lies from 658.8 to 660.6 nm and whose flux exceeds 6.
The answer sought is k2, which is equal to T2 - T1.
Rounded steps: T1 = 20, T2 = 5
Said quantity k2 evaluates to -15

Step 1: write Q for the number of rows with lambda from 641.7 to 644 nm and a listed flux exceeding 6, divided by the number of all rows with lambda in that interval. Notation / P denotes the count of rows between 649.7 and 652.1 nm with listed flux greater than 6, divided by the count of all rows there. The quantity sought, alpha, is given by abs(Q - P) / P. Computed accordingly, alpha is 0.20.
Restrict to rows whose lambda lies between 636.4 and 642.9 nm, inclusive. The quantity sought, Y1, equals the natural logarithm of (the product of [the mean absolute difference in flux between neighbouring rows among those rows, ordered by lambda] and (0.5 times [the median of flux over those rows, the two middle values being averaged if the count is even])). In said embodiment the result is -0.3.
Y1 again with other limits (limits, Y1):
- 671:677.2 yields 2.1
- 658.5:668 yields 0.7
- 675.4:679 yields -0.3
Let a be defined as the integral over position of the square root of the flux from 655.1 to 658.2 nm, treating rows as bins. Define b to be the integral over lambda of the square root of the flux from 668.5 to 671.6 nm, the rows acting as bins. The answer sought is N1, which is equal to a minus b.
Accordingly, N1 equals 4.5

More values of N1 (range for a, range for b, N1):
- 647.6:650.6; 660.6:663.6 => 0.1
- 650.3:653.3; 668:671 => 0.1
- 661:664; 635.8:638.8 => -0.1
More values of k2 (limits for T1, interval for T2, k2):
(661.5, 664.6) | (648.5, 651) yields -3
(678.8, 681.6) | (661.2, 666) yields 7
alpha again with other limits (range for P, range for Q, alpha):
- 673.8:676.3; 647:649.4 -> 0.00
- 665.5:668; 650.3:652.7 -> 0.00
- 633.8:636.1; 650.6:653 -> 0.20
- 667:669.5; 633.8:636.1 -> 0.17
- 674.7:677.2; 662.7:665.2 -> 0.20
